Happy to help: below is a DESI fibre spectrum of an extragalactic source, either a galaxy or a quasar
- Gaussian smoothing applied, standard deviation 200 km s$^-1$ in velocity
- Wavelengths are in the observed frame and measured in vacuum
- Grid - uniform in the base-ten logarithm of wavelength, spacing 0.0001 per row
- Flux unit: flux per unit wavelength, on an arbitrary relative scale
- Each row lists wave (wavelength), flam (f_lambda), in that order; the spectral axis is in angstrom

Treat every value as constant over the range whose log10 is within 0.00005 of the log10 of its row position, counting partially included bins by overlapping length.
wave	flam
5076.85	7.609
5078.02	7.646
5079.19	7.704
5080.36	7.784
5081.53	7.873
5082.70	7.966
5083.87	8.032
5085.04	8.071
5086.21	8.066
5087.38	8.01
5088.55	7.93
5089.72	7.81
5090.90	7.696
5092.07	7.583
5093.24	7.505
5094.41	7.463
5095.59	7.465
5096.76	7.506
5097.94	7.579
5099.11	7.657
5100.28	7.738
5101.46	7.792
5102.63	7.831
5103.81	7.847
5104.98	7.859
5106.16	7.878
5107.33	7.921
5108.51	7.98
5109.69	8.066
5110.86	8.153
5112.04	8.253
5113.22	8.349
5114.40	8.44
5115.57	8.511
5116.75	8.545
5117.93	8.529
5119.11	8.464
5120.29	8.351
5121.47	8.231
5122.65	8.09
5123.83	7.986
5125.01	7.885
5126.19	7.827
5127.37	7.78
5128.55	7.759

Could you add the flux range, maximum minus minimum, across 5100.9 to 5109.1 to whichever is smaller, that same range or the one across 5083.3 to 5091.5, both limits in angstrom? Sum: 0.38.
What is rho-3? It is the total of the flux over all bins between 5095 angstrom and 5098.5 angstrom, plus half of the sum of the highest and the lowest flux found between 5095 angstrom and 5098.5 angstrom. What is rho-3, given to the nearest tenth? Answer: 30.1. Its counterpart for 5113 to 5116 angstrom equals 33.7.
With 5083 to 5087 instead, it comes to 32.2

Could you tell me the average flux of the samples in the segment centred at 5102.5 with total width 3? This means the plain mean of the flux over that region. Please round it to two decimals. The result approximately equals 7.82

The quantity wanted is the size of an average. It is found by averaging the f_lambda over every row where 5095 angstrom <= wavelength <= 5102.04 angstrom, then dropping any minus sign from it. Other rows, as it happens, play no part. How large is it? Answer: 7.62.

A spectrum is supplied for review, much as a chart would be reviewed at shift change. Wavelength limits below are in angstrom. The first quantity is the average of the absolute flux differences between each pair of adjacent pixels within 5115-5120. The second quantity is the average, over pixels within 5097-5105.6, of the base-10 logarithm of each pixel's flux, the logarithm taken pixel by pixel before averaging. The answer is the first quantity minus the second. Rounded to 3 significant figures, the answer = -0.851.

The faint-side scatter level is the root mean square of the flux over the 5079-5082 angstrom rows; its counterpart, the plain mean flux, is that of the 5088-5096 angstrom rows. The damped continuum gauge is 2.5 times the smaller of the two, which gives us 19.1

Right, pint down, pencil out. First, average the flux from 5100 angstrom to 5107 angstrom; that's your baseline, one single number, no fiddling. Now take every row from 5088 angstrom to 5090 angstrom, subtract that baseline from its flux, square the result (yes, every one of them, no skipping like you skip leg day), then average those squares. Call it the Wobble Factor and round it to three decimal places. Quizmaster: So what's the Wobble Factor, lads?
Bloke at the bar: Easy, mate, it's 0.006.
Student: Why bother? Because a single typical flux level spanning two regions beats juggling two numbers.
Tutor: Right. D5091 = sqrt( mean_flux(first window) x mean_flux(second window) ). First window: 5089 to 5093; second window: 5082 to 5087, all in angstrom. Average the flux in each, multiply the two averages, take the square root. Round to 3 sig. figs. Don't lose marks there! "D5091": 7.86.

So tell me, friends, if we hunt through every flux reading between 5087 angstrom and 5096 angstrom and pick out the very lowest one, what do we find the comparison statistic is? 7.463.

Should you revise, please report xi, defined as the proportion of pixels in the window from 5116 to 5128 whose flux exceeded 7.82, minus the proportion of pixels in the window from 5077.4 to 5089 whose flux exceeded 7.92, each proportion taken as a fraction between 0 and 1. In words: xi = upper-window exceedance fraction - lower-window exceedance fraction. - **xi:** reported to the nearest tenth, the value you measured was 0.3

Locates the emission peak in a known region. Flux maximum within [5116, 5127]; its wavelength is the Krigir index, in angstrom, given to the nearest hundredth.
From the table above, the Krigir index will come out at 5116.75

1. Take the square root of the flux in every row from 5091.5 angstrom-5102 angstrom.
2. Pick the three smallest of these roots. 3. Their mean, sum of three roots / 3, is 2.73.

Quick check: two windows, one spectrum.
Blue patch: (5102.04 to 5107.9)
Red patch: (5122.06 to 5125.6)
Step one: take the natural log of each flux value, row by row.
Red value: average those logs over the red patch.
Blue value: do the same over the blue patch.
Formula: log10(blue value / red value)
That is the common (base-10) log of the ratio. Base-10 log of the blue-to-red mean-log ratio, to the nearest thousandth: -0.003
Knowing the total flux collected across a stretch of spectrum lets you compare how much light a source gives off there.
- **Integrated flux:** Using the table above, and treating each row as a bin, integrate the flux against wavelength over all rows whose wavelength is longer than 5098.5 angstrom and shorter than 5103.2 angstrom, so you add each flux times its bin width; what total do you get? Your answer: 36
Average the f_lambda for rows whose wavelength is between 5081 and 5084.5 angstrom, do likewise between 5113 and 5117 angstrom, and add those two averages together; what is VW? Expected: 16.4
